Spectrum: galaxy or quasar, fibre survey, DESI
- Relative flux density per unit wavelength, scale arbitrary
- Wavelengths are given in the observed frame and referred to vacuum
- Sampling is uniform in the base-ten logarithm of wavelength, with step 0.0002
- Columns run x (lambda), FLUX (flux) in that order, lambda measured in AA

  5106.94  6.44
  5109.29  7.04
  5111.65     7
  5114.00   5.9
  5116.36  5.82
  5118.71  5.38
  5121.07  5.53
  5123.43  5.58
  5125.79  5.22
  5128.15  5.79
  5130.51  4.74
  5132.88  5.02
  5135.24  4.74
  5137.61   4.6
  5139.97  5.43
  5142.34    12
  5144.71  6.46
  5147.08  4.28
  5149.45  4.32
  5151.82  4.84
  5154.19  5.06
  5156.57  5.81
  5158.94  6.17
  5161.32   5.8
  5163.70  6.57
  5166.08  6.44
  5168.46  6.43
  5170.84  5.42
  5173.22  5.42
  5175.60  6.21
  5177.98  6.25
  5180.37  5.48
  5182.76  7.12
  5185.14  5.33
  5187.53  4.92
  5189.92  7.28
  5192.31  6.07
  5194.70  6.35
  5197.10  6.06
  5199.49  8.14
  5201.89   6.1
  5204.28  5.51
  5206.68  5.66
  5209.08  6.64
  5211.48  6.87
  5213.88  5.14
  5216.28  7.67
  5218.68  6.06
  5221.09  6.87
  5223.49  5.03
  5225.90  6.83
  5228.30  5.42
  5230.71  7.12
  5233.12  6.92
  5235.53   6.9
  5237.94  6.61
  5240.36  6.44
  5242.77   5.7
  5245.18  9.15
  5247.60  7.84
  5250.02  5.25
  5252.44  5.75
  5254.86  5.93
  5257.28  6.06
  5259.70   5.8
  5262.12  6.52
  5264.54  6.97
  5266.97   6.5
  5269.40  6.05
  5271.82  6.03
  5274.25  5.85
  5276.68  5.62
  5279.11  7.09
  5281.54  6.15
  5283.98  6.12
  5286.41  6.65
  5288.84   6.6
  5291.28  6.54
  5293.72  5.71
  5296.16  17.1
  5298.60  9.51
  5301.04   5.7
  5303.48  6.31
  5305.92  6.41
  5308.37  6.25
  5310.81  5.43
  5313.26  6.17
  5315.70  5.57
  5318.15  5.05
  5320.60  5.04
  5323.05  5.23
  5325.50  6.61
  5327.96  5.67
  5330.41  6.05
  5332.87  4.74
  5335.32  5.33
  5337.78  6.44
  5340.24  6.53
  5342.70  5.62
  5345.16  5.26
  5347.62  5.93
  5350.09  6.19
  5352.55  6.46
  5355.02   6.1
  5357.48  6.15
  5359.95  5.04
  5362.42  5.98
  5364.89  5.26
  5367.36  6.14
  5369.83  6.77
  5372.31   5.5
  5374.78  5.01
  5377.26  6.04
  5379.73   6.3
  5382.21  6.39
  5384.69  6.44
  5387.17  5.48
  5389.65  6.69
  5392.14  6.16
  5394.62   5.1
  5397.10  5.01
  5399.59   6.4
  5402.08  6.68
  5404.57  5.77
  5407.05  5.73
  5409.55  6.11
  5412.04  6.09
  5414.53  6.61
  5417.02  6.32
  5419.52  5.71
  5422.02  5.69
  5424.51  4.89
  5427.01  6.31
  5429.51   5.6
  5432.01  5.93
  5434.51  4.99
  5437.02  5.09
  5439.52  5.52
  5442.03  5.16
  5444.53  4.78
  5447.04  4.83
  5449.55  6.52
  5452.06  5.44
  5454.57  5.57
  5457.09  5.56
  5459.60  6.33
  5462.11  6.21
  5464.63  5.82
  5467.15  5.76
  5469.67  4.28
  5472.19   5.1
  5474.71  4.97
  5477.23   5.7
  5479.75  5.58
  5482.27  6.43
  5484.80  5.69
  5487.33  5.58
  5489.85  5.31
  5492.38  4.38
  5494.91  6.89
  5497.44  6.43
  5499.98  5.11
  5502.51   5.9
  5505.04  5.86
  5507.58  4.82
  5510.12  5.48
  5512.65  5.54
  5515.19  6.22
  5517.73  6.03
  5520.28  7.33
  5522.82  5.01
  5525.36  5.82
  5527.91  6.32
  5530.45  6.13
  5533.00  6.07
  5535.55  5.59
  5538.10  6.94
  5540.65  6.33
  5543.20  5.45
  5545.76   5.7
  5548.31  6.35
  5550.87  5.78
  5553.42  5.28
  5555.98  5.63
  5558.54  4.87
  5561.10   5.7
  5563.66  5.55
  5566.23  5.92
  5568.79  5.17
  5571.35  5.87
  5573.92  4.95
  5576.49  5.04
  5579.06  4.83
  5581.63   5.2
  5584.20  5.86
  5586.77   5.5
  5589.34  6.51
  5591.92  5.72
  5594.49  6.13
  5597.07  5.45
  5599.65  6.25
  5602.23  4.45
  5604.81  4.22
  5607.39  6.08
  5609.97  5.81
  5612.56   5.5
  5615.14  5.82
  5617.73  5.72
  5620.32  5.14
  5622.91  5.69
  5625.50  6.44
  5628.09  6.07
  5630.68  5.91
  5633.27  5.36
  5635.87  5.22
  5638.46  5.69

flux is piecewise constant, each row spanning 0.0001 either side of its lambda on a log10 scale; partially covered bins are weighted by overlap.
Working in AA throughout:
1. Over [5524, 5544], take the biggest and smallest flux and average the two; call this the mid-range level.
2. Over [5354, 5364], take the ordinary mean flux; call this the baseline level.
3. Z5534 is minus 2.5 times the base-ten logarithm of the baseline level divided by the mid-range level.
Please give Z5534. 0.07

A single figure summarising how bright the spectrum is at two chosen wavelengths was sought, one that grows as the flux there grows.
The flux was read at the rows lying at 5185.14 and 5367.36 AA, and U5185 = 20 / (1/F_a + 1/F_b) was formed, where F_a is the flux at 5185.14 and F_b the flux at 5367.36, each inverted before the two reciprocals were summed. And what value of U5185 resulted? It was 57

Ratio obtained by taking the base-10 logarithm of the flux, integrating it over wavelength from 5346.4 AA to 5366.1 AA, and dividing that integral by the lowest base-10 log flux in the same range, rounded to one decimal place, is 21.6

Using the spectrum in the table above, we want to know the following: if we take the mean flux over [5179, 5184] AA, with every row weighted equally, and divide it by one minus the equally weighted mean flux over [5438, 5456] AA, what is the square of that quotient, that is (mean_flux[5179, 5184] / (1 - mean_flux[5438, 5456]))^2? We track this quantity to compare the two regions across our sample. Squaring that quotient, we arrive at 2.0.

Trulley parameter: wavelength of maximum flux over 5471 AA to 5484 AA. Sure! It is 5482.27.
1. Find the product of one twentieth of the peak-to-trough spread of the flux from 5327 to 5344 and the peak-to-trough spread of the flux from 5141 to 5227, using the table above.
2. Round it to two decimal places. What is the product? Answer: 0.69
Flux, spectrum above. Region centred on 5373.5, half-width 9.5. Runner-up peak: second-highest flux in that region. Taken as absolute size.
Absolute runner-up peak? 6.39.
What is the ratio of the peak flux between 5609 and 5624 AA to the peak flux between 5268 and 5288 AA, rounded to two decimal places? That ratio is 0.82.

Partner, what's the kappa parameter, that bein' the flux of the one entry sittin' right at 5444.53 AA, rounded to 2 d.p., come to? 4.78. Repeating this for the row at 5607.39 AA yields 6.08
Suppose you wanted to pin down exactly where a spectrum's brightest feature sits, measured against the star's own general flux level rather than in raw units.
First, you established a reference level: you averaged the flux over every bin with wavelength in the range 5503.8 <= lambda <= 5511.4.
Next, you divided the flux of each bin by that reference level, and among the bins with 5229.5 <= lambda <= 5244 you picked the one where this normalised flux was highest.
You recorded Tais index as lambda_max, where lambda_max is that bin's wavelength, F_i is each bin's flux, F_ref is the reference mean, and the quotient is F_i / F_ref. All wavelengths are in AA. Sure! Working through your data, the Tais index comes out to 5230.71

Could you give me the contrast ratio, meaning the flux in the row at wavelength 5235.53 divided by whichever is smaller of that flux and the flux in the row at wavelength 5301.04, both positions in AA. 1.21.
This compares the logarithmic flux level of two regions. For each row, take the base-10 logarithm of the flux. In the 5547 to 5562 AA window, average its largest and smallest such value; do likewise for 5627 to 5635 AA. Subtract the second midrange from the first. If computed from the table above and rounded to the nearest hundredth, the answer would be -0.01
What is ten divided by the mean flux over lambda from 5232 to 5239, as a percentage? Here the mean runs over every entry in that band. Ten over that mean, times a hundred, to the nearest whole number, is 147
